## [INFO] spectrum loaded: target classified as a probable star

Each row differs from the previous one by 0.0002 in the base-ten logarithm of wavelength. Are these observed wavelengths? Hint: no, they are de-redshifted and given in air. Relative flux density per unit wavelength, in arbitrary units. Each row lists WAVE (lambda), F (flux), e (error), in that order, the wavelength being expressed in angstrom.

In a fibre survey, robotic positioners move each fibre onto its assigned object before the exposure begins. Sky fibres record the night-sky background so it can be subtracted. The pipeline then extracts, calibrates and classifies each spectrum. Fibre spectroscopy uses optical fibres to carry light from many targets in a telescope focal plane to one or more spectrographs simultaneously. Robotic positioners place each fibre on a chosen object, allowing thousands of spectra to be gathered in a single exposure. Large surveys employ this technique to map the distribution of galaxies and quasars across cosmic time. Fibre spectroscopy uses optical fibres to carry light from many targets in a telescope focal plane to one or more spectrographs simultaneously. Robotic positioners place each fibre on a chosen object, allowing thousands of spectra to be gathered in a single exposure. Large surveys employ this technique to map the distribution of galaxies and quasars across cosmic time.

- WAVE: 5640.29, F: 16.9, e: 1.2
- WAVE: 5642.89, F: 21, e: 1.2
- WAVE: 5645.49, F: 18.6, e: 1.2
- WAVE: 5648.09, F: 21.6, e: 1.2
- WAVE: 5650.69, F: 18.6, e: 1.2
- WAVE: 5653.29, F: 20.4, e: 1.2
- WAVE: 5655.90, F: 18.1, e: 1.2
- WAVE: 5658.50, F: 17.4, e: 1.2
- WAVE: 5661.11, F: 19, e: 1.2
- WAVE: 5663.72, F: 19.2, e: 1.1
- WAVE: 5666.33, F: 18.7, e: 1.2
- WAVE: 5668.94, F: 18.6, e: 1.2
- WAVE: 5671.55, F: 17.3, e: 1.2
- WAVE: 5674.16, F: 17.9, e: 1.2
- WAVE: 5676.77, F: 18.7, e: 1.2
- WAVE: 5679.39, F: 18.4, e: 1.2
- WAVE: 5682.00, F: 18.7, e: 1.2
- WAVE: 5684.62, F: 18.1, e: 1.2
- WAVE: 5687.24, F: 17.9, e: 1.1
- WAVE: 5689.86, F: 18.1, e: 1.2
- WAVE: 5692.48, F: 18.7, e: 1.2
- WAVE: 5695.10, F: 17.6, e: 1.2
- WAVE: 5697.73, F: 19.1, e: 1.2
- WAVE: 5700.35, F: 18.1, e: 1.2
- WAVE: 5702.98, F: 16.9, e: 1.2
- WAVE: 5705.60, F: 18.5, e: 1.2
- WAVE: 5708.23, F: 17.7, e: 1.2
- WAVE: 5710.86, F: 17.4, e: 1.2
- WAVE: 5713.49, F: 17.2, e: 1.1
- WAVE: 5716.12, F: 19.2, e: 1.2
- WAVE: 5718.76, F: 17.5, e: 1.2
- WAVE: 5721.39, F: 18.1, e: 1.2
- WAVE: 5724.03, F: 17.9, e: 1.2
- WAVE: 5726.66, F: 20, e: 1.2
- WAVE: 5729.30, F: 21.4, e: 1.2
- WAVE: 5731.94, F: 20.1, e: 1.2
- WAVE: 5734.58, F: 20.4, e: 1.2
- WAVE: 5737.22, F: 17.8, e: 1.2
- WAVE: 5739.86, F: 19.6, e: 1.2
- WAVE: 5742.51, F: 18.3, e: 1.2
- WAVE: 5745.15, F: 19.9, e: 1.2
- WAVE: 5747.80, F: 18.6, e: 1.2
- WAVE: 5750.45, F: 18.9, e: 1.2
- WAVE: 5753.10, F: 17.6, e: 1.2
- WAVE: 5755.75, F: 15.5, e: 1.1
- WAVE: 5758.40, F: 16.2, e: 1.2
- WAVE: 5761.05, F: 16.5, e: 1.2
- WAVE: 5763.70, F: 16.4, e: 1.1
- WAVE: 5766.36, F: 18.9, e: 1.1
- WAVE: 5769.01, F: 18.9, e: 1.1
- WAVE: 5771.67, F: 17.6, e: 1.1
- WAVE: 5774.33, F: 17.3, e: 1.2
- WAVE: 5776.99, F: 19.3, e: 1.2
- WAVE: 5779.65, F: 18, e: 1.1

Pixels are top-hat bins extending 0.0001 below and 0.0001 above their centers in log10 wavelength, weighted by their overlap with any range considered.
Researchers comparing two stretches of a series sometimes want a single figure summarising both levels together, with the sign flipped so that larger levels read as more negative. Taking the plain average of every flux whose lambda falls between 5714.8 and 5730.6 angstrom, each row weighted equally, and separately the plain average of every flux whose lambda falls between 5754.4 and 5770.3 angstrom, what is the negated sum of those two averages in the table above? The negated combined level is -36.1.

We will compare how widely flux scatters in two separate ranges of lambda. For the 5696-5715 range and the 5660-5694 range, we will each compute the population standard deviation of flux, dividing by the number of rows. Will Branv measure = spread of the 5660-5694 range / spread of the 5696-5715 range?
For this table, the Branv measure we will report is 0.70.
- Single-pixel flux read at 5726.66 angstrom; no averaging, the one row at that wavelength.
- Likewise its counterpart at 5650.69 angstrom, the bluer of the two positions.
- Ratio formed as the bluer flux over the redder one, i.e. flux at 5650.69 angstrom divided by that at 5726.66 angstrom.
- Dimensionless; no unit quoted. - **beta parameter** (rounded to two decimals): 0.93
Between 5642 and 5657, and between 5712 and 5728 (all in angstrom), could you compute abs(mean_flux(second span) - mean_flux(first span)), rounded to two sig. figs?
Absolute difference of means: 1.4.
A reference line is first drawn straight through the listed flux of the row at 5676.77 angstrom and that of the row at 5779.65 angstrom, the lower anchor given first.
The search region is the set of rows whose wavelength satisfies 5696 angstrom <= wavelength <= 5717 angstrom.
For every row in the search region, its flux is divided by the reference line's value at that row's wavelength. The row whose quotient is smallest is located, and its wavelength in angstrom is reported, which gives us 5702.98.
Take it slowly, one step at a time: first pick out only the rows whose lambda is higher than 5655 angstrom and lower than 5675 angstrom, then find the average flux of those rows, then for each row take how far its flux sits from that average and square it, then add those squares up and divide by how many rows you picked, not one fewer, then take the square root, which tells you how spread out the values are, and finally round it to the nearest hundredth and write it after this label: 0.67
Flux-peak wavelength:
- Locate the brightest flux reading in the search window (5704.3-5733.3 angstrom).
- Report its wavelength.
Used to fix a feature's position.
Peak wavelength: 5729.30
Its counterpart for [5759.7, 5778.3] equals 5776.99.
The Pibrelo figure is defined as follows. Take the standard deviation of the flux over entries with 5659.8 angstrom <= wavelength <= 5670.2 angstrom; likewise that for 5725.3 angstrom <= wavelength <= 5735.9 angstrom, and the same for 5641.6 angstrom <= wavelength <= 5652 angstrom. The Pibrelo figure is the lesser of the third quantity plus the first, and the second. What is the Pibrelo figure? 0.6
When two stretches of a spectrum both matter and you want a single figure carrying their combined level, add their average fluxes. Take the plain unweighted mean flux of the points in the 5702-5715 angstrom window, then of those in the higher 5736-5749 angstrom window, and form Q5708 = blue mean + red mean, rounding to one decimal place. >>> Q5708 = 36.4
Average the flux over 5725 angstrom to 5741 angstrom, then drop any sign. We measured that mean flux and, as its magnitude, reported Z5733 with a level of 19.9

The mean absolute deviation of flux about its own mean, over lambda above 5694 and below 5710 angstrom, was 0.58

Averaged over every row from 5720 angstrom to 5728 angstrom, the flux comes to 18.7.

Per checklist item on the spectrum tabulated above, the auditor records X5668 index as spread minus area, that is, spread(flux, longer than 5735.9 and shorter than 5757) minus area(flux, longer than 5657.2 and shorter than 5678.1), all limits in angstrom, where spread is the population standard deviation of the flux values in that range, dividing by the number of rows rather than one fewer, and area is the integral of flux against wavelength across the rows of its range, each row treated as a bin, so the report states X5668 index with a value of -382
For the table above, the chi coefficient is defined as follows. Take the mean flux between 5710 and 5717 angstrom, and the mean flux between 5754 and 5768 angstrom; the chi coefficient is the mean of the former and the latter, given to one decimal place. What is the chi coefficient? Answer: 17.3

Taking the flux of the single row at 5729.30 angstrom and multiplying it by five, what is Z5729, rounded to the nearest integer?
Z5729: 107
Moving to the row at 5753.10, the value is 88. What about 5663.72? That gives 96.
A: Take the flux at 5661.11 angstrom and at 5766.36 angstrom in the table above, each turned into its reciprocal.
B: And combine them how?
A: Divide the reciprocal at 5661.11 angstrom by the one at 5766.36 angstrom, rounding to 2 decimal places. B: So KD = 0.99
